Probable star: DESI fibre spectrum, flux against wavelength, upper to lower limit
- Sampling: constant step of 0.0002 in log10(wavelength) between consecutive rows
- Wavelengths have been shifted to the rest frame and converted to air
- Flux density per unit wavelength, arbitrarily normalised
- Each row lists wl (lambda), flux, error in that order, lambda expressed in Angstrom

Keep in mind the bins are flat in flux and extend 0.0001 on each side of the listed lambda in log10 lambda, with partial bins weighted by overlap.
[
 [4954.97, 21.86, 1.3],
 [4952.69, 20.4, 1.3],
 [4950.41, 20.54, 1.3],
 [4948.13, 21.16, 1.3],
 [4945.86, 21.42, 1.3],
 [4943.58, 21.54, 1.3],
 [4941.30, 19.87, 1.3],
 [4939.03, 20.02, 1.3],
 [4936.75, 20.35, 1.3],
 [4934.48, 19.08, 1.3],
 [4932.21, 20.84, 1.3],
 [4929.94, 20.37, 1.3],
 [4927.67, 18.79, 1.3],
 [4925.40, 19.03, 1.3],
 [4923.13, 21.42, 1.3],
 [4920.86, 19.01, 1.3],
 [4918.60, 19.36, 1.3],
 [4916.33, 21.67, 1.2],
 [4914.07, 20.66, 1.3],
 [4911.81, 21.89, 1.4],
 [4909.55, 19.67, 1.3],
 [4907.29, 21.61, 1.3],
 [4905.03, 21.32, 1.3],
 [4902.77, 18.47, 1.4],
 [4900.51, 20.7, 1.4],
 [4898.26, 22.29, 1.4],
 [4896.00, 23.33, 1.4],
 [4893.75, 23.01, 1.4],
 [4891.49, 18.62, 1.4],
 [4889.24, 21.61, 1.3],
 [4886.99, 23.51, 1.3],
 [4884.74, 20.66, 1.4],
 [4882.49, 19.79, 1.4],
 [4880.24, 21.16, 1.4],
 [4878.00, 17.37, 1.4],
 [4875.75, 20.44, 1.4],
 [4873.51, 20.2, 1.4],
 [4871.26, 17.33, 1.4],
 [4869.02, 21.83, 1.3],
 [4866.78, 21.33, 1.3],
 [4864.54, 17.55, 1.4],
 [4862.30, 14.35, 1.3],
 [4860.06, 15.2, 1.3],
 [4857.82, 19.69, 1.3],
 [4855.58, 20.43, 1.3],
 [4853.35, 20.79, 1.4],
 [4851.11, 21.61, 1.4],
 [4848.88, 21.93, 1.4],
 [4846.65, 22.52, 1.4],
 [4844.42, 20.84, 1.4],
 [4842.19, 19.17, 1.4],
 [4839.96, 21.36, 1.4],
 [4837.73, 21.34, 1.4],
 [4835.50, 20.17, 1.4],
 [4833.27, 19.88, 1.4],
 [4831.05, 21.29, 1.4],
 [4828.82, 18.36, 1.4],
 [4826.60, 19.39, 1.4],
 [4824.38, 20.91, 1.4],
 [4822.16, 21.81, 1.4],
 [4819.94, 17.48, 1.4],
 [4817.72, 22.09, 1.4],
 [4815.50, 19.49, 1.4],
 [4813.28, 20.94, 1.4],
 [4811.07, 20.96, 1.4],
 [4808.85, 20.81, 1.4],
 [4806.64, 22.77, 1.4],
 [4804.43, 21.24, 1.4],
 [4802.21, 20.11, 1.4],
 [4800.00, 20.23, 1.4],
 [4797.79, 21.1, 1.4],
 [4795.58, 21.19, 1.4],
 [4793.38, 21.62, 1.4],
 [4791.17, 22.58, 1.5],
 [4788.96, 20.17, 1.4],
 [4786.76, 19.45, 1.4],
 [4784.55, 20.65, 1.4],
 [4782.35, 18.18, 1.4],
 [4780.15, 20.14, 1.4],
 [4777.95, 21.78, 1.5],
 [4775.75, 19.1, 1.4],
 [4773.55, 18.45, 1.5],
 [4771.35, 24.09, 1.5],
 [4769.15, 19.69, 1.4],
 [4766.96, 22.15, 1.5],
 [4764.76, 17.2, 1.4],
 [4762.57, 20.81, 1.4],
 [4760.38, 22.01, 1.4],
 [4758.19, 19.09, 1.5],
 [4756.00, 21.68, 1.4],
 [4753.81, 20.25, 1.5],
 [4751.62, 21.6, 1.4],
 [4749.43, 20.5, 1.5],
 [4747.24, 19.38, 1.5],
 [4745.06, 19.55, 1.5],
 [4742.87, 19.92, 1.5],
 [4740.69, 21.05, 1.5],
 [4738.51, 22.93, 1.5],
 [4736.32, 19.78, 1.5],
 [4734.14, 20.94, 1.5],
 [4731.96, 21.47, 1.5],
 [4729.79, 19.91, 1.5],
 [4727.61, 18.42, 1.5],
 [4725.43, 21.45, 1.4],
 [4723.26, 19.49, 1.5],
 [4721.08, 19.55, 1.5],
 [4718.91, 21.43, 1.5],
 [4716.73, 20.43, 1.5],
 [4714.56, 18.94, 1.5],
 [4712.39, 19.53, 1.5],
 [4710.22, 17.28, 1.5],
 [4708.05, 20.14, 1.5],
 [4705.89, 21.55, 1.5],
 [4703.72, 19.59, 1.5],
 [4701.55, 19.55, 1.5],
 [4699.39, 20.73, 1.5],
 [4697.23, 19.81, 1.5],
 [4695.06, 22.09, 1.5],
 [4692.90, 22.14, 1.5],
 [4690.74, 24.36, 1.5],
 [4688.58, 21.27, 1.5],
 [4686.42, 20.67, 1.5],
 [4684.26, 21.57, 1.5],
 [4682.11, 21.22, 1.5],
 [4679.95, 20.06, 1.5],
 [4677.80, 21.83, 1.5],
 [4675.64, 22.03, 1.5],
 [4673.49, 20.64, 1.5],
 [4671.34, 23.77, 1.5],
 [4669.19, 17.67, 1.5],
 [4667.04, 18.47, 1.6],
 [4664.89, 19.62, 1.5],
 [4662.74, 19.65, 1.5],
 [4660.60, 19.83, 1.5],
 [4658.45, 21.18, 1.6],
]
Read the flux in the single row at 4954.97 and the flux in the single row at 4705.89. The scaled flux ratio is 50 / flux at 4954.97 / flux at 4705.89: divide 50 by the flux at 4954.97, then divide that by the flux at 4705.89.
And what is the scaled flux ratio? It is 0.106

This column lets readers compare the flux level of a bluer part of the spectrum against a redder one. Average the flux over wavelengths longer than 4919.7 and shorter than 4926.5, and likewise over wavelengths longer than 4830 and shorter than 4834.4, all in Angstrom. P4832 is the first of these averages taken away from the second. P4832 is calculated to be 0.76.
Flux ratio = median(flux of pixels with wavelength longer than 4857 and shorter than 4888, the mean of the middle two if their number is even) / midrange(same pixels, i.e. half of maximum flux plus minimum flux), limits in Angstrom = 1.056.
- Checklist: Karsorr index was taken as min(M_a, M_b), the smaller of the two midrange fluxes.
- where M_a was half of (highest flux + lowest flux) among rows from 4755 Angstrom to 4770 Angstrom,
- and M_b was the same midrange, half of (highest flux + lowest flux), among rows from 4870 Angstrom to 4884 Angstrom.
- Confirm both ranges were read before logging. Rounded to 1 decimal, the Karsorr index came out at 19.2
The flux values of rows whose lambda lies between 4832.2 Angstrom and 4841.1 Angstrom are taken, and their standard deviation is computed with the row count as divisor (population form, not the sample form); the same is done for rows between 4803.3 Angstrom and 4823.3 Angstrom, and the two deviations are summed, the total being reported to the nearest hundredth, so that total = 2.14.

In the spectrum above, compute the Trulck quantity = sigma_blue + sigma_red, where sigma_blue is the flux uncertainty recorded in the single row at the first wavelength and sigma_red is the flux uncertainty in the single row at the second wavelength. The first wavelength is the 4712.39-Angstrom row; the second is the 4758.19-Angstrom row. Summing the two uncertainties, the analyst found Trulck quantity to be 3.0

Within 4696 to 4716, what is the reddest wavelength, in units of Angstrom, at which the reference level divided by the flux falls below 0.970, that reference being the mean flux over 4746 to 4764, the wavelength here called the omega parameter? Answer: 4705.89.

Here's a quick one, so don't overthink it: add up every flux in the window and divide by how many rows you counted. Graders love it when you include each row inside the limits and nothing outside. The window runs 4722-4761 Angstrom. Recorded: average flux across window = 20.5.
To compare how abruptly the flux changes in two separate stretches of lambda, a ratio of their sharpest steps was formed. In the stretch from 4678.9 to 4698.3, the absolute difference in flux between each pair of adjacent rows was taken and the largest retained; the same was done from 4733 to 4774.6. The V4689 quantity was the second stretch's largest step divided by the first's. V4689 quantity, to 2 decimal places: 1.83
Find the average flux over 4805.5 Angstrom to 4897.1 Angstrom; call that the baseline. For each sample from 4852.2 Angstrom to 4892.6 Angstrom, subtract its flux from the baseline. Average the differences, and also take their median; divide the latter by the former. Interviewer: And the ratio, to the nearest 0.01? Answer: 0.01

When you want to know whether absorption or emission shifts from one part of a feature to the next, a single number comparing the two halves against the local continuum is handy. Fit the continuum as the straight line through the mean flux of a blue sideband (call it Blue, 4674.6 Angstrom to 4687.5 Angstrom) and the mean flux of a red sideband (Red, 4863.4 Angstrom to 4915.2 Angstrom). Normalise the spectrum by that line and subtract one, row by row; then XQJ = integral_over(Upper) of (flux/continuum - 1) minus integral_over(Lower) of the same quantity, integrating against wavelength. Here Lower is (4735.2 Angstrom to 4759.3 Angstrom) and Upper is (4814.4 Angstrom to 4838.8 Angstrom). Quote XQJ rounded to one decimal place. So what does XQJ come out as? -0.1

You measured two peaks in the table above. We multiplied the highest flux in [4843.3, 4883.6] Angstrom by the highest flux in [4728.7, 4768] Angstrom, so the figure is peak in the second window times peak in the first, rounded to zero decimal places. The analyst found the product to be 516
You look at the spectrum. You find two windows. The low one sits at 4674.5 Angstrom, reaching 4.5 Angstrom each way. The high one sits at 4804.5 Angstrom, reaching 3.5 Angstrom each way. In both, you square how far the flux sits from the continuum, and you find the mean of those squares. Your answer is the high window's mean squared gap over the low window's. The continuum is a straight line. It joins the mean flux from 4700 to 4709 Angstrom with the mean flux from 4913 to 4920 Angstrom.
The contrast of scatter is 0.44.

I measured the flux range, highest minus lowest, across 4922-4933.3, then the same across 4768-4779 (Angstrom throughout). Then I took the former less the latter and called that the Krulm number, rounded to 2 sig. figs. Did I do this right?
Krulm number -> -3.0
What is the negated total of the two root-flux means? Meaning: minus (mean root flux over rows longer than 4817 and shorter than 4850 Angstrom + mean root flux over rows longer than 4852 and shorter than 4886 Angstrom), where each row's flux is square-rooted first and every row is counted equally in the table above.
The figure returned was -8.91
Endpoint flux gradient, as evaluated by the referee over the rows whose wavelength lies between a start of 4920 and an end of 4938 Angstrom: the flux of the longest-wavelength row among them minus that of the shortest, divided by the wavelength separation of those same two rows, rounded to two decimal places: 0.08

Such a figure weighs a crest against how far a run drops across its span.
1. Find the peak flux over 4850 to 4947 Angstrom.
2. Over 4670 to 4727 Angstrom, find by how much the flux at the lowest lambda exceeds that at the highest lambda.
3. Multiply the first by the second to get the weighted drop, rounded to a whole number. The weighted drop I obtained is 55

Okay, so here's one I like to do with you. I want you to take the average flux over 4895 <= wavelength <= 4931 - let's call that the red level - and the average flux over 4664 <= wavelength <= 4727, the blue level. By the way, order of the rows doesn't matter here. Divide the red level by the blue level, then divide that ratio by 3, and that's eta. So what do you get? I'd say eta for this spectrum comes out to 0.334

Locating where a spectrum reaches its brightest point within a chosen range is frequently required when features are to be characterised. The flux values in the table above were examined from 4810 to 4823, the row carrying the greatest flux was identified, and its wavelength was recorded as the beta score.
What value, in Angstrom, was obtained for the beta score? 4817.72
